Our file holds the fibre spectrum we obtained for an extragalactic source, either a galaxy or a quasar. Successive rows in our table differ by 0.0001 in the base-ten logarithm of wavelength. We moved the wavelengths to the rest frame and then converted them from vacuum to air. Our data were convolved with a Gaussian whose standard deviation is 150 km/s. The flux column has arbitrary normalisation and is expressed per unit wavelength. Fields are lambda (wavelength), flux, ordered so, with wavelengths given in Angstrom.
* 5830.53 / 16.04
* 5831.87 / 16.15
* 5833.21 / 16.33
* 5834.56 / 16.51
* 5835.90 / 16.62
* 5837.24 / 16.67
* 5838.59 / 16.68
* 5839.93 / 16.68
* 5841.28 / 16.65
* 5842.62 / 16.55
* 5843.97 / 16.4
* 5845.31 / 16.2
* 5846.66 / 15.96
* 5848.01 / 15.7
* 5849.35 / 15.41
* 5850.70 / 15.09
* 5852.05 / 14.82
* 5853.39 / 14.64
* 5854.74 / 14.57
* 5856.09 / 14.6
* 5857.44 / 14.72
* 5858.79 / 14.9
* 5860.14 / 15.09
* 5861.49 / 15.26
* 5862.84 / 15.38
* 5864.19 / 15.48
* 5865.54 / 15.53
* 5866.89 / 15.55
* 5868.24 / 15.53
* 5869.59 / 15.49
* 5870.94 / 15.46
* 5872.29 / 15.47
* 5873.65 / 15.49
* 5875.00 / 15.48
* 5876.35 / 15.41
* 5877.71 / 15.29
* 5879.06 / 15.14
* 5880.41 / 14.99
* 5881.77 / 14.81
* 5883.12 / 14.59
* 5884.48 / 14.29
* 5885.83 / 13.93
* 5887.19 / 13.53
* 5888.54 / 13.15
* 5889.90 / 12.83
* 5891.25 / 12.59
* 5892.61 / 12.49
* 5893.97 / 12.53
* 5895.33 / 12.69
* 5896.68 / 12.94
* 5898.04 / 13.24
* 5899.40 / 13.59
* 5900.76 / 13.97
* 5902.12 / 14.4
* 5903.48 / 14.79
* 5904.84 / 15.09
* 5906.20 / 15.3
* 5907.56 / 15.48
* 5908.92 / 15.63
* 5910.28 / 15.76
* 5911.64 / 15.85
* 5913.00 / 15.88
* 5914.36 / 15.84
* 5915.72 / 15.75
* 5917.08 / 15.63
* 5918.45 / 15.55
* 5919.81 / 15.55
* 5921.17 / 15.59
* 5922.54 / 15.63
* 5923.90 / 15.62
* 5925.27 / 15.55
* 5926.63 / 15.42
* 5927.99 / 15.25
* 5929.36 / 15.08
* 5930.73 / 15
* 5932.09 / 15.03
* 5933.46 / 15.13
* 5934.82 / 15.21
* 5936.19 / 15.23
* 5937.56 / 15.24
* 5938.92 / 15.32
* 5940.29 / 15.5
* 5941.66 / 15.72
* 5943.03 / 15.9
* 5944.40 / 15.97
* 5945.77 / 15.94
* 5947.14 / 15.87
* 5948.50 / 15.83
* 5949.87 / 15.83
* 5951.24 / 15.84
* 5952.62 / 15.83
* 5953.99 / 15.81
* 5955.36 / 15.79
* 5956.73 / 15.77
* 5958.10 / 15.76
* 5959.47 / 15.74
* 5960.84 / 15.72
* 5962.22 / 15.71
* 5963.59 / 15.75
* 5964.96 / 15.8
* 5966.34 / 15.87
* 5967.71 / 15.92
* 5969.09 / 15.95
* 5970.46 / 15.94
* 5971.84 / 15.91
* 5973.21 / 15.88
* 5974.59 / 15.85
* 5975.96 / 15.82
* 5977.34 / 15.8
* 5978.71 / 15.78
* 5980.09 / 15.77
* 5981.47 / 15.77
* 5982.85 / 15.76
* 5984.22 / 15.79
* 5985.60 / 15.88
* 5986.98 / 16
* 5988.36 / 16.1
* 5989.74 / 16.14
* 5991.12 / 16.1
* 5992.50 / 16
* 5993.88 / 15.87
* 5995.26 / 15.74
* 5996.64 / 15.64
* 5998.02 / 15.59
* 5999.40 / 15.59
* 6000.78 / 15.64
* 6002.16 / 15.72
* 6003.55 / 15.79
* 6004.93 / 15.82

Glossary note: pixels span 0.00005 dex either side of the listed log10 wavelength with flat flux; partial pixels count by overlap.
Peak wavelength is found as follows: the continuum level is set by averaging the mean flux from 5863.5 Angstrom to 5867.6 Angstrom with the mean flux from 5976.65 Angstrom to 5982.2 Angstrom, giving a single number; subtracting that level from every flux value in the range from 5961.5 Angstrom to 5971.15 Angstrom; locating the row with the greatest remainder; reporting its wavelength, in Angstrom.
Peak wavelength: 5969.09 Angstrom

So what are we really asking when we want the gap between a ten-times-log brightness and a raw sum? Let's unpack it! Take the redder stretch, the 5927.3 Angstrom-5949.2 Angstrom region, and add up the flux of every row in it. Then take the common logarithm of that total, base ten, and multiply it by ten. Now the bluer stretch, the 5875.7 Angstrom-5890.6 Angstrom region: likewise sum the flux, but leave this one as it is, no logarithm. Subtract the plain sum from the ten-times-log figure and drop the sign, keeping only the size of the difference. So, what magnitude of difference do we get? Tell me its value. 134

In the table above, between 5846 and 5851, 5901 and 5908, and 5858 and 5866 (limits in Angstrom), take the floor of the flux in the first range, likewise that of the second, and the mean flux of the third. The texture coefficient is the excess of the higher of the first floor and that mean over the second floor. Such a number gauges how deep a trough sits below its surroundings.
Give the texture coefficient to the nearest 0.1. 0.9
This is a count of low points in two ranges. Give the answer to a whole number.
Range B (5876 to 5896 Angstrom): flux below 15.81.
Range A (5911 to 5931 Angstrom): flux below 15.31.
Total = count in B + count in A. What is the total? 18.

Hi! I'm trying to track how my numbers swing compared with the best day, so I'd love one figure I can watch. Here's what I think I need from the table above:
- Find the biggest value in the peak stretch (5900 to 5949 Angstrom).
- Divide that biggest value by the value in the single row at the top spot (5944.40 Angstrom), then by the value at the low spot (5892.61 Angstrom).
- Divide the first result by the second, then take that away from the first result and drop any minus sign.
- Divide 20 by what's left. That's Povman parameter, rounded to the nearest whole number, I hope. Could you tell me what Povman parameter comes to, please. 92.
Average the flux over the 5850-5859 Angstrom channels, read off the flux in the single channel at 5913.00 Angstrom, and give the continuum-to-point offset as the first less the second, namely -1.1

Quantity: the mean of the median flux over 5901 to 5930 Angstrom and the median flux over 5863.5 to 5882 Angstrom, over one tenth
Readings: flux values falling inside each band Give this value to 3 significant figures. 155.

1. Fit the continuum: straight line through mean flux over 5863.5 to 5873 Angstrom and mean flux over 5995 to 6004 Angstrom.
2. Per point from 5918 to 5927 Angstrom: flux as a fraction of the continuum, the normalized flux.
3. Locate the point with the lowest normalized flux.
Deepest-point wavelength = 5926.63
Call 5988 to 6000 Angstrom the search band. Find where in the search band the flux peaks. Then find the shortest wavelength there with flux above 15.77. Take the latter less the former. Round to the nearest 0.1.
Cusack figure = -1.4 Angstrom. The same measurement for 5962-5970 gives -4.1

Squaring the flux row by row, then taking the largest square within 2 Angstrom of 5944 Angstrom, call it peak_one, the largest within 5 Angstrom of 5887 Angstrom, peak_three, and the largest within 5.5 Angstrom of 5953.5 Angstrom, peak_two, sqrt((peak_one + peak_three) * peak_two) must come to 343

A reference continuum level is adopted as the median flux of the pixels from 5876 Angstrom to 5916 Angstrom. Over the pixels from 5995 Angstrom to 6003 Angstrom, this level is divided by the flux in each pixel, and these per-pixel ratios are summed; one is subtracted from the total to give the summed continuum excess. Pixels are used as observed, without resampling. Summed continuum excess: 4.63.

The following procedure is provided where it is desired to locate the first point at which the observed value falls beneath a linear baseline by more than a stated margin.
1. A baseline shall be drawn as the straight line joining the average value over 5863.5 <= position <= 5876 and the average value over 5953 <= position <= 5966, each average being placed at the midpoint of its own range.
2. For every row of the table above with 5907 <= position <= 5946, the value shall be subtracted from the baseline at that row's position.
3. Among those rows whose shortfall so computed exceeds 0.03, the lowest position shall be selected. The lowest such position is 5907.56 Angstrom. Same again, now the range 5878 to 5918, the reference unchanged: 5879.06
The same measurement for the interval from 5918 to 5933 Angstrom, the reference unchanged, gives 5918.45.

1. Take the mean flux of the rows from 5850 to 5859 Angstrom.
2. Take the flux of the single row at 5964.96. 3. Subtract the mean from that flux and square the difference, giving 1.1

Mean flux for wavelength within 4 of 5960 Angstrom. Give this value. 15.7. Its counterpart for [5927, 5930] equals 15.2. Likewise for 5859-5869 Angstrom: 15.4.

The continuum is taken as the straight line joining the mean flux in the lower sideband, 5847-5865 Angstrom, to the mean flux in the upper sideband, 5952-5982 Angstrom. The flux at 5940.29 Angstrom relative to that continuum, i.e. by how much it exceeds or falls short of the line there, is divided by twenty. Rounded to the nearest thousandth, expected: -0.007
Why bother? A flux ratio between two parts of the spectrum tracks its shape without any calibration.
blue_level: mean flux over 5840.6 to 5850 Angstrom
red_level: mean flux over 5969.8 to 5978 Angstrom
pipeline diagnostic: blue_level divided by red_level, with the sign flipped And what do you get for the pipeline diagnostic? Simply -1.02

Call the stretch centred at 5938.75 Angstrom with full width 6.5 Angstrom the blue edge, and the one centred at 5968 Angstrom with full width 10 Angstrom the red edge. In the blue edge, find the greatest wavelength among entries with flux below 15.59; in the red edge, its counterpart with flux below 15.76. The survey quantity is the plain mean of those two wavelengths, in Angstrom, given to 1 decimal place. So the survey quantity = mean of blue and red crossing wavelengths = 5951.9 Angstrom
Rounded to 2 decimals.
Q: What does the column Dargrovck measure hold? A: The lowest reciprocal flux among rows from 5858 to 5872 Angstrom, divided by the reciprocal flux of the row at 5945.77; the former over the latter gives 1.03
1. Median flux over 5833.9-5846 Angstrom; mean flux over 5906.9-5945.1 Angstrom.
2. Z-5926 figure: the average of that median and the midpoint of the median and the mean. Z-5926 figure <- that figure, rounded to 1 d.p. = 16.3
